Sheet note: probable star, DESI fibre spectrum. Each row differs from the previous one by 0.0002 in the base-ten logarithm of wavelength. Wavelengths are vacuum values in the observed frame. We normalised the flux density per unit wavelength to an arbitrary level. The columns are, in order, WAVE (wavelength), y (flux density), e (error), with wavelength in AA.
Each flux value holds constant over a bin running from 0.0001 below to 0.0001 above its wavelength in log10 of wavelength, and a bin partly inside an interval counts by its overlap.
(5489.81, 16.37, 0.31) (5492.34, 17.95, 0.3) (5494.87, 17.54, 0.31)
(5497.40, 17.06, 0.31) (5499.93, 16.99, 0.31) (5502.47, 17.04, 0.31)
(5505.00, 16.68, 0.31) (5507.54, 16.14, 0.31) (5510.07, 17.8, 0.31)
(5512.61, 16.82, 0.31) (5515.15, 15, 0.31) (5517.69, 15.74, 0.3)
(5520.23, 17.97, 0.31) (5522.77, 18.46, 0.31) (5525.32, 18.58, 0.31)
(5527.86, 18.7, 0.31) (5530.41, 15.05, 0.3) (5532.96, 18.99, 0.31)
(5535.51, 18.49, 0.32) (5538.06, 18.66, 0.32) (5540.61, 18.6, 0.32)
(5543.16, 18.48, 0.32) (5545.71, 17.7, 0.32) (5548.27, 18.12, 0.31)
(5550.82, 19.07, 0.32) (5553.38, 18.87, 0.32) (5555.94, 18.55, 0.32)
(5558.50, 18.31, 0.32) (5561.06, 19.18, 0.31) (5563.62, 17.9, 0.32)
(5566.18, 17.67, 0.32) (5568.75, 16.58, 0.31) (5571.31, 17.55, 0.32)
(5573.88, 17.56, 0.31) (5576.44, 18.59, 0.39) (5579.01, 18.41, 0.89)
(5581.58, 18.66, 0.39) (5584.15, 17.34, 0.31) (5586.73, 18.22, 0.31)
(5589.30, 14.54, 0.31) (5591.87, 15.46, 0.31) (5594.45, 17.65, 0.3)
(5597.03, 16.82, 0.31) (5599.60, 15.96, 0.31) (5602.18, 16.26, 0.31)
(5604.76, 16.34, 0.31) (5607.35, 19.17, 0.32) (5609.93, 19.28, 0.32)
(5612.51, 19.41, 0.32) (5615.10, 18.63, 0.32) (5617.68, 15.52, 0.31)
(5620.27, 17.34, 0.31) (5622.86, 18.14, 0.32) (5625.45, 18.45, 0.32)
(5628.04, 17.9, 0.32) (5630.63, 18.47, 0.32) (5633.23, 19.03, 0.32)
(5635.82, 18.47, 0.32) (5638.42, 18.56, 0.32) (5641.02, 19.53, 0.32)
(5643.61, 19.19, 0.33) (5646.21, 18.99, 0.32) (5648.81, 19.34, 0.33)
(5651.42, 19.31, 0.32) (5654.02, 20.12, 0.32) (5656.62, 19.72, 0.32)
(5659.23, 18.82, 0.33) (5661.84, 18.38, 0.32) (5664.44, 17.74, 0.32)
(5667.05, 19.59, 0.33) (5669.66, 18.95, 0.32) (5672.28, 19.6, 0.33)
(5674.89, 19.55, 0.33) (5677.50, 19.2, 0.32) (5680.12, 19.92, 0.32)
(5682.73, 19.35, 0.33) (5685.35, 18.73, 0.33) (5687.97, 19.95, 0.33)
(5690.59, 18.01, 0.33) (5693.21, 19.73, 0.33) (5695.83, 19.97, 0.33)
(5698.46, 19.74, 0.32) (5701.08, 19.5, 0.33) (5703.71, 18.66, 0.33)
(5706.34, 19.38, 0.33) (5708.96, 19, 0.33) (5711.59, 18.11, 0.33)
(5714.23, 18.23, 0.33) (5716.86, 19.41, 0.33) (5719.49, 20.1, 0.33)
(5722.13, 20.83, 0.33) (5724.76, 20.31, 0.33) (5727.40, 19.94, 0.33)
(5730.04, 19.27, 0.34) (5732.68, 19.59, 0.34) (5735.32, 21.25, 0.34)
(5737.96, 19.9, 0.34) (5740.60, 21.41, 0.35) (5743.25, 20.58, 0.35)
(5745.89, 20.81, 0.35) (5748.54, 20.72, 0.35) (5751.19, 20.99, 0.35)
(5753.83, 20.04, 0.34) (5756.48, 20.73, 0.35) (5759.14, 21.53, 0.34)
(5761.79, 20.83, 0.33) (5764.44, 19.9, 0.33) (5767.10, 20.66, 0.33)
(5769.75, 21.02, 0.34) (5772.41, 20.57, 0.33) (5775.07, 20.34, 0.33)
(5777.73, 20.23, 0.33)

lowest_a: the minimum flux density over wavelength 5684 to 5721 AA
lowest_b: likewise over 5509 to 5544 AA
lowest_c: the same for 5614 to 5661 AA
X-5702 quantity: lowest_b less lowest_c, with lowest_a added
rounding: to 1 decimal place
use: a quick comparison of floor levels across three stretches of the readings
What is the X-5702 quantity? 17.5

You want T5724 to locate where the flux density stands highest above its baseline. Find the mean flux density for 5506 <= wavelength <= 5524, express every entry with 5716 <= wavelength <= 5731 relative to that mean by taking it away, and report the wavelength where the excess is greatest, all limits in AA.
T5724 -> 5722.13 AA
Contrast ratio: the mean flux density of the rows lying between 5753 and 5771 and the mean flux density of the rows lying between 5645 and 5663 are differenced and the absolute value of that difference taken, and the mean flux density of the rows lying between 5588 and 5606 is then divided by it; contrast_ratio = 11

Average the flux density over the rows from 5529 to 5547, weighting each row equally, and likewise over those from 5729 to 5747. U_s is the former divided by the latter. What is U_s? 0.88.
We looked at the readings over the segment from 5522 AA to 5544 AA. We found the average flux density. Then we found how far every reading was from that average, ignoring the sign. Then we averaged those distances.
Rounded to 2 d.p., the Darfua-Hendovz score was 0.71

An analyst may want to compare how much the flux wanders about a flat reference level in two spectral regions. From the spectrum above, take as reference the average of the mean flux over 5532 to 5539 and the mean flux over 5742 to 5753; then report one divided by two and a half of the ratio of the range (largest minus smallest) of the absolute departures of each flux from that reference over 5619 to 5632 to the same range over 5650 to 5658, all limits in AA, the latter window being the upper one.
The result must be 1.1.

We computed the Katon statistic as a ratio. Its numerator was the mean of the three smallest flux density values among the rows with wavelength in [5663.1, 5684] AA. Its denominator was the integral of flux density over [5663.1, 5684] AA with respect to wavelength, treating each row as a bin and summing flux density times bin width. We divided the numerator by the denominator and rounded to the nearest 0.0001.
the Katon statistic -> 0.0463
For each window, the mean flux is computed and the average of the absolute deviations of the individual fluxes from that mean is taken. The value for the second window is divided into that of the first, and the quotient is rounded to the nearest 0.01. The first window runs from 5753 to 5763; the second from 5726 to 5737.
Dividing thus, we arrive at 0.64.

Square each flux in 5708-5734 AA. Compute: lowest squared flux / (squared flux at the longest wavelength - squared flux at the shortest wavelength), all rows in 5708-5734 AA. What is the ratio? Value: 14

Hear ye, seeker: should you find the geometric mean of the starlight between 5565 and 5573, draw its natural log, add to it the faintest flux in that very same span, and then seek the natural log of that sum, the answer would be 2.97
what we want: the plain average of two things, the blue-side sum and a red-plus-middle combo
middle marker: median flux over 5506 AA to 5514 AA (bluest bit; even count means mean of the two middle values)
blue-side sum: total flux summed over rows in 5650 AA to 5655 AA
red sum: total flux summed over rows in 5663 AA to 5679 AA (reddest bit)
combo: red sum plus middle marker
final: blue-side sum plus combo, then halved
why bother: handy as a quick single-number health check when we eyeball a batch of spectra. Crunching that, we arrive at 85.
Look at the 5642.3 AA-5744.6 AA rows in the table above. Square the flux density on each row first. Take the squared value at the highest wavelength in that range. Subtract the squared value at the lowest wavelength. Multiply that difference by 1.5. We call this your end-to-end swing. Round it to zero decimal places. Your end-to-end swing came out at 83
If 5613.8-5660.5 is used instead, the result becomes 11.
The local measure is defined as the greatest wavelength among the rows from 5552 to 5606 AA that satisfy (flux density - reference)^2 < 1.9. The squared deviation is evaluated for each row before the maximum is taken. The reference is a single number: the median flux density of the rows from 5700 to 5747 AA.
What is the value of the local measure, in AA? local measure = 5581.58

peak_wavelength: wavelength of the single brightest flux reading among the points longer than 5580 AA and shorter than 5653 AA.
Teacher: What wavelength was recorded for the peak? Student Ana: 5641.02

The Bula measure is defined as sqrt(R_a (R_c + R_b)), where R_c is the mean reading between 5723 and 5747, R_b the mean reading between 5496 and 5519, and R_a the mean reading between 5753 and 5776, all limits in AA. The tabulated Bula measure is 27.6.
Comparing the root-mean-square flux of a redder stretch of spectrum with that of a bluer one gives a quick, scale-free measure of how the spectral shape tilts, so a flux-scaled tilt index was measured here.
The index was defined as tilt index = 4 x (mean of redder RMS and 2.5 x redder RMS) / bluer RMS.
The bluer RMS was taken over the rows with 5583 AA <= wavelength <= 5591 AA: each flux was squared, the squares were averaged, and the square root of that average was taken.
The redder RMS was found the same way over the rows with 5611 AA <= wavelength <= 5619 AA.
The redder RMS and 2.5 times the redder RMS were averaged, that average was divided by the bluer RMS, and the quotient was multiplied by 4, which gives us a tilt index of 7.5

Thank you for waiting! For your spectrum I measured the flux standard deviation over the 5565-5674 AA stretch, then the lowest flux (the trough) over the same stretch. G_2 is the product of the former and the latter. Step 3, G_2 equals 19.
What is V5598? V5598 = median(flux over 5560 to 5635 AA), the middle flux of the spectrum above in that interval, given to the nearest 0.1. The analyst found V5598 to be 17.9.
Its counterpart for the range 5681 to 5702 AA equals 19.6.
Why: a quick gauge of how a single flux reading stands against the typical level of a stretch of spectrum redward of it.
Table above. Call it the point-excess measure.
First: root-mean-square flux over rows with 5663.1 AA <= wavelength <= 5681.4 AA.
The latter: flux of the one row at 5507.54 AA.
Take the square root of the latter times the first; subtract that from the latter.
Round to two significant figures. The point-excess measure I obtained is -1.5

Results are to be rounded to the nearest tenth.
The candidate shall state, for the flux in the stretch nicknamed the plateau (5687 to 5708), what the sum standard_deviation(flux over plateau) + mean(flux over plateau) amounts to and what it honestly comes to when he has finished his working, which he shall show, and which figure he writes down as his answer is 20.0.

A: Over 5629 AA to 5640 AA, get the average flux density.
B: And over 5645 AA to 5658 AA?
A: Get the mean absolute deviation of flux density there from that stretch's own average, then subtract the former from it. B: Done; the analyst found -18.3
